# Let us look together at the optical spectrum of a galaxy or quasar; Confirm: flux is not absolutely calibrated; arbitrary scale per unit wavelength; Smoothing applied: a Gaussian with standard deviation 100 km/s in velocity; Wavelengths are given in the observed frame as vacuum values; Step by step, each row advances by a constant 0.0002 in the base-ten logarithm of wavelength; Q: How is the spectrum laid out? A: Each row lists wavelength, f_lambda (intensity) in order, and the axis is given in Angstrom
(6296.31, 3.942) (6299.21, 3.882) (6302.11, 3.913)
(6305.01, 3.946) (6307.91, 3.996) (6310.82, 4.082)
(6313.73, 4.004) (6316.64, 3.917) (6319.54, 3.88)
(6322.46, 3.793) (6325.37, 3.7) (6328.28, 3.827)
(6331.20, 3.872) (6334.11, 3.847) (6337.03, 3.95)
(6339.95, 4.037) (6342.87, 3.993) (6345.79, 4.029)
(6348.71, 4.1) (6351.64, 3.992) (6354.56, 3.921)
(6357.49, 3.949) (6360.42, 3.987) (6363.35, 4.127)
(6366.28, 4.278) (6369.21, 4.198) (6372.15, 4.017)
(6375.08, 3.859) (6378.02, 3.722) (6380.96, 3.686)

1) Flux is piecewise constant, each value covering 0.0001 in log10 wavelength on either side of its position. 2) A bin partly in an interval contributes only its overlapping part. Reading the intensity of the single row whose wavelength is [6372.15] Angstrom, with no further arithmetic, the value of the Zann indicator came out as 4.017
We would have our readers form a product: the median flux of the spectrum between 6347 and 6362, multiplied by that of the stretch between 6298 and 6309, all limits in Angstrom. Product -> 15.67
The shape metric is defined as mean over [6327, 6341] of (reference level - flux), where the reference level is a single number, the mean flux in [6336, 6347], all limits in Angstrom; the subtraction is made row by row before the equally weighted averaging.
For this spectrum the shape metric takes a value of 0.10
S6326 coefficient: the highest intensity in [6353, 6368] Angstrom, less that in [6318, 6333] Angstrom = 0.40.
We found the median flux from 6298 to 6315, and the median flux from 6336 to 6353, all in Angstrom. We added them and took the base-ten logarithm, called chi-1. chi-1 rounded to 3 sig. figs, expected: 0.902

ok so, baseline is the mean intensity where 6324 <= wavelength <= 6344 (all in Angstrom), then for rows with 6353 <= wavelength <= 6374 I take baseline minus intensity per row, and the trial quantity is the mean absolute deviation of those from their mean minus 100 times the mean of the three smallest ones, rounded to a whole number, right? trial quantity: 31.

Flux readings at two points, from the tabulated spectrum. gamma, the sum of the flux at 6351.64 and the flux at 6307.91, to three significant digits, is 7.99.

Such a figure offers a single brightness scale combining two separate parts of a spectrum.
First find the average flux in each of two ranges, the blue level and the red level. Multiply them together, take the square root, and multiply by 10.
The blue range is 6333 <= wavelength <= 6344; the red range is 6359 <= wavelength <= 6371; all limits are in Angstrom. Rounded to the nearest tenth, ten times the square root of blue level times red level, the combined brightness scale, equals 40.5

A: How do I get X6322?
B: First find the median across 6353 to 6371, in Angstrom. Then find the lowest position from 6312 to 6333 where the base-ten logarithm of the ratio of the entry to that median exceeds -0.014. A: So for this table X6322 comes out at 6313.73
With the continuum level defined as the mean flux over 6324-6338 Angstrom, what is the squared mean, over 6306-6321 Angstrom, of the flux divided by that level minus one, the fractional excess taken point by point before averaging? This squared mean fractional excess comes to 0.0013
